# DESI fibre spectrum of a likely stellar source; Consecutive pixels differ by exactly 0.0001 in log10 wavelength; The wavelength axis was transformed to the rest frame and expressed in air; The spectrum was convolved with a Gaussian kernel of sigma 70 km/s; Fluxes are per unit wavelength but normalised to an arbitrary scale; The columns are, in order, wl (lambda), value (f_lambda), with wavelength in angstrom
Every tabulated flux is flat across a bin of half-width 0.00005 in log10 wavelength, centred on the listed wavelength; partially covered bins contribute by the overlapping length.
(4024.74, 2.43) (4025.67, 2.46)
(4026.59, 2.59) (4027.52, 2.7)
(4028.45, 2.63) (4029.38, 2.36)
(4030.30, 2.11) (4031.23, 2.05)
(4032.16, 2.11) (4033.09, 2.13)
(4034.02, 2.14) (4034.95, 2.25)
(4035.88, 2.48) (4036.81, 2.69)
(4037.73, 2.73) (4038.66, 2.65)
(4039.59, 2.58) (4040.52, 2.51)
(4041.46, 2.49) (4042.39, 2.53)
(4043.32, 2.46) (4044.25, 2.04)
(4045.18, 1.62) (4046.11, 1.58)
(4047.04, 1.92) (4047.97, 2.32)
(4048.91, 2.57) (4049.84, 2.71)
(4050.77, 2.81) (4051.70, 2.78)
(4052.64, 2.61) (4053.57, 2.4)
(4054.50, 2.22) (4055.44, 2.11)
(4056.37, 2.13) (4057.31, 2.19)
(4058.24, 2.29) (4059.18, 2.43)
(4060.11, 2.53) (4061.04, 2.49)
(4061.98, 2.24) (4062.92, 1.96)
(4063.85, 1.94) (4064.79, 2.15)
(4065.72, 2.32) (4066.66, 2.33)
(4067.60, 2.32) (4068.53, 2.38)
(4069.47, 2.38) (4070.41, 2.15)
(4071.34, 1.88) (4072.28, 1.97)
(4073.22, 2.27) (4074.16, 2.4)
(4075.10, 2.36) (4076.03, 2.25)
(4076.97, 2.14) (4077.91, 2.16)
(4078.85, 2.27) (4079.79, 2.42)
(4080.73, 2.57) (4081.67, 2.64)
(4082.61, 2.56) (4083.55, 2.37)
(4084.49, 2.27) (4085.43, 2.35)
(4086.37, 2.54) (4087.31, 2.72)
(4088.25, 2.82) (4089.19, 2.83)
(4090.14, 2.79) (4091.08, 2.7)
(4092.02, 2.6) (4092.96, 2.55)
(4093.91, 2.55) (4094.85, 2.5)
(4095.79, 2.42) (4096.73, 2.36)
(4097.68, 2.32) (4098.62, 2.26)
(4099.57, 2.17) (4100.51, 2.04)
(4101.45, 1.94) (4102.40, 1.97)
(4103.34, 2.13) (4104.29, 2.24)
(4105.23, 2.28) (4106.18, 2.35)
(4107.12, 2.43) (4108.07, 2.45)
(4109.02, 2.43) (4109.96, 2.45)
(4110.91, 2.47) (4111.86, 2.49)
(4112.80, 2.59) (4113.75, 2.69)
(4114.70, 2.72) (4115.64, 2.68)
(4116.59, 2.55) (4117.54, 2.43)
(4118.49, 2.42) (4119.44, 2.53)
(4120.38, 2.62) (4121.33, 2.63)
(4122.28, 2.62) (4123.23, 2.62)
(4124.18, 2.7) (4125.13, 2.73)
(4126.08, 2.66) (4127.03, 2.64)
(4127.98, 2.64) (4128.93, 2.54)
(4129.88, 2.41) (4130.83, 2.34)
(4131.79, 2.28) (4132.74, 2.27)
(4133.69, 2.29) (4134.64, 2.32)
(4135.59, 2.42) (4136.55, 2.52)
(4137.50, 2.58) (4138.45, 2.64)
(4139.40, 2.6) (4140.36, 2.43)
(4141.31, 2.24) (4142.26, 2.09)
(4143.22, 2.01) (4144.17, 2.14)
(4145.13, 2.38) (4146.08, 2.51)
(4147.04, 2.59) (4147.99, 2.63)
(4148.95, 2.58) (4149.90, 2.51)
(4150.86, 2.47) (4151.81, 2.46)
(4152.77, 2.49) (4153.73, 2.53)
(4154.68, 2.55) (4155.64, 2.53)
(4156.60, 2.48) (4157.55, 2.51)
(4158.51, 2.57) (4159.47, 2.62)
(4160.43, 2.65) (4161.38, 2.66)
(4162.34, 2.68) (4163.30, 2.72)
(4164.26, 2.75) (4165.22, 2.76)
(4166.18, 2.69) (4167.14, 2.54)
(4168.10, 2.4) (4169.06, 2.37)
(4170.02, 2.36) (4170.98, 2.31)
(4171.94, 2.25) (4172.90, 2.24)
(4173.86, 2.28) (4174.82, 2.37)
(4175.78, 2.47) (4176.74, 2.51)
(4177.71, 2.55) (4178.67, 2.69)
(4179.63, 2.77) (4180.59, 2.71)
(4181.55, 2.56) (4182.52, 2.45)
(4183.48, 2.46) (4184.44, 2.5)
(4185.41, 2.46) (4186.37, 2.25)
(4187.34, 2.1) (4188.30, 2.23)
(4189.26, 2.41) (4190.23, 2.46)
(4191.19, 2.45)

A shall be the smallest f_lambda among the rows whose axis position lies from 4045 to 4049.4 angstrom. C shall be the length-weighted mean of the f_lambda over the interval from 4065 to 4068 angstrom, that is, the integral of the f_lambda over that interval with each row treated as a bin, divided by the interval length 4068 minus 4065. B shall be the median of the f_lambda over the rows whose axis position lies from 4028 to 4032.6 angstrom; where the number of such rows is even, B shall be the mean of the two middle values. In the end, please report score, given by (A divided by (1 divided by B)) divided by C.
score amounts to 1.4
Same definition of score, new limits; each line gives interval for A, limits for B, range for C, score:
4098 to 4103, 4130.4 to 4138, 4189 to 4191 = 1.9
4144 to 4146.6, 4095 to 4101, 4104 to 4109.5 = 2.1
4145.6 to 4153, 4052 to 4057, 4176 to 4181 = 2.1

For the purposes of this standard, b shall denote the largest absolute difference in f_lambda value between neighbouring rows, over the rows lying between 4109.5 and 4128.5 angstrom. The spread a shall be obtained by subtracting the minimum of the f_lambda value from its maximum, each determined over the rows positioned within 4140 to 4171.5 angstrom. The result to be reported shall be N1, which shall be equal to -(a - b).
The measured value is -0.62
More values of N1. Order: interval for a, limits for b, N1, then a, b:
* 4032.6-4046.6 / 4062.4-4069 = -0.94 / 1.15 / 0.21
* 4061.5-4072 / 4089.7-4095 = -0.40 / 0.50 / 0.10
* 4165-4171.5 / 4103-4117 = -0.32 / 0.45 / 0.13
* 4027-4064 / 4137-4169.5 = -0.99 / 1.23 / 0.24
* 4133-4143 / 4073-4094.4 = -0.36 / 0.55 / 0.19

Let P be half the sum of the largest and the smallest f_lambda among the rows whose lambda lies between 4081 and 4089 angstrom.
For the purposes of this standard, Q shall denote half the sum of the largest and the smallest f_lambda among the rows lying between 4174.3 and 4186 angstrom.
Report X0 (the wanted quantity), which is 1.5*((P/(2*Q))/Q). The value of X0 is 0.29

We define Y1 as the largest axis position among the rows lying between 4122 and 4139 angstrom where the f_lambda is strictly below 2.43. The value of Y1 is 4135.59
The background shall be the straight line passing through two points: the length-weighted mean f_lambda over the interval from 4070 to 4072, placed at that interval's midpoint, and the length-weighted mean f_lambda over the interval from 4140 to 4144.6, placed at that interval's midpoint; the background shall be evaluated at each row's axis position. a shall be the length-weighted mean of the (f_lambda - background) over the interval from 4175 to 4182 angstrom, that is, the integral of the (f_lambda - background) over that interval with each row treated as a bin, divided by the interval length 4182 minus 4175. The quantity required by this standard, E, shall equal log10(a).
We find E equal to -0.5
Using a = 0.34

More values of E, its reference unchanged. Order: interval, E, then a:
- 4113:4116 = -0.2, 0.57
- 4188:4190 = -1.2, 0.06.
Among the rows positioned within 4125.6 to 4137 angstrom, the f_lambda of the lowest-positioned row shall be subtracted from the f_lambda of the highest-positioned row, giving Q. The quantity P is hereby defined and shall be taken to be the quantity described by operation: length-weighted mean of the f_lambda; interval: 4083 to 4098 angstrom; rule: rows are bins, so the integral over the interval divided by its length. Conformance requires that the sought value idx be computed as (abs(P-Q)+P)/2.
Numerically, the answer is 2.62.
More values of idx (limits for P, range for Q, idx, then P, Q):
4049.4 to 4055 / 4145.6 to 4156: 2.57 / 2.58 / 0.02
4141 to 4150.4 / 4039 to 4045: 2.64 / 2.37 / -0.54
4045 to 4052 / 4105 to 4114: 2.10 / 2.31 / 0.41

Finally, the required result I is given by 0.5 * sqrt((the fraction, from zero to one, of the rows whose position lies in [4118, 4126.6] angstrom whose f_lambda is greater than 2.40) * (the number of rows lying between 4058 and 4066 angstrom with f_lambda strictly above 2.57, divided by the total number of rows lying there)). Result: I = 0.00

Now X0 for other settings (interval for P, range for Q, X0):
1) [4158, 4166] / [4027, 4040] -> 0.35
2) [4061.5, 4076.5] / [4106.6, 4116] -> 0.24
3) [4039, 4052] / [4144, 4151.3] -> 0.29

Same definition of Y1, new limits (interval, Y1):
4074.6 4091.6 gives 4085.43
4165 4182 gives 4174.82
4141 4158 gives 4145.13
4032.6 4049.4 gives 4047.97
